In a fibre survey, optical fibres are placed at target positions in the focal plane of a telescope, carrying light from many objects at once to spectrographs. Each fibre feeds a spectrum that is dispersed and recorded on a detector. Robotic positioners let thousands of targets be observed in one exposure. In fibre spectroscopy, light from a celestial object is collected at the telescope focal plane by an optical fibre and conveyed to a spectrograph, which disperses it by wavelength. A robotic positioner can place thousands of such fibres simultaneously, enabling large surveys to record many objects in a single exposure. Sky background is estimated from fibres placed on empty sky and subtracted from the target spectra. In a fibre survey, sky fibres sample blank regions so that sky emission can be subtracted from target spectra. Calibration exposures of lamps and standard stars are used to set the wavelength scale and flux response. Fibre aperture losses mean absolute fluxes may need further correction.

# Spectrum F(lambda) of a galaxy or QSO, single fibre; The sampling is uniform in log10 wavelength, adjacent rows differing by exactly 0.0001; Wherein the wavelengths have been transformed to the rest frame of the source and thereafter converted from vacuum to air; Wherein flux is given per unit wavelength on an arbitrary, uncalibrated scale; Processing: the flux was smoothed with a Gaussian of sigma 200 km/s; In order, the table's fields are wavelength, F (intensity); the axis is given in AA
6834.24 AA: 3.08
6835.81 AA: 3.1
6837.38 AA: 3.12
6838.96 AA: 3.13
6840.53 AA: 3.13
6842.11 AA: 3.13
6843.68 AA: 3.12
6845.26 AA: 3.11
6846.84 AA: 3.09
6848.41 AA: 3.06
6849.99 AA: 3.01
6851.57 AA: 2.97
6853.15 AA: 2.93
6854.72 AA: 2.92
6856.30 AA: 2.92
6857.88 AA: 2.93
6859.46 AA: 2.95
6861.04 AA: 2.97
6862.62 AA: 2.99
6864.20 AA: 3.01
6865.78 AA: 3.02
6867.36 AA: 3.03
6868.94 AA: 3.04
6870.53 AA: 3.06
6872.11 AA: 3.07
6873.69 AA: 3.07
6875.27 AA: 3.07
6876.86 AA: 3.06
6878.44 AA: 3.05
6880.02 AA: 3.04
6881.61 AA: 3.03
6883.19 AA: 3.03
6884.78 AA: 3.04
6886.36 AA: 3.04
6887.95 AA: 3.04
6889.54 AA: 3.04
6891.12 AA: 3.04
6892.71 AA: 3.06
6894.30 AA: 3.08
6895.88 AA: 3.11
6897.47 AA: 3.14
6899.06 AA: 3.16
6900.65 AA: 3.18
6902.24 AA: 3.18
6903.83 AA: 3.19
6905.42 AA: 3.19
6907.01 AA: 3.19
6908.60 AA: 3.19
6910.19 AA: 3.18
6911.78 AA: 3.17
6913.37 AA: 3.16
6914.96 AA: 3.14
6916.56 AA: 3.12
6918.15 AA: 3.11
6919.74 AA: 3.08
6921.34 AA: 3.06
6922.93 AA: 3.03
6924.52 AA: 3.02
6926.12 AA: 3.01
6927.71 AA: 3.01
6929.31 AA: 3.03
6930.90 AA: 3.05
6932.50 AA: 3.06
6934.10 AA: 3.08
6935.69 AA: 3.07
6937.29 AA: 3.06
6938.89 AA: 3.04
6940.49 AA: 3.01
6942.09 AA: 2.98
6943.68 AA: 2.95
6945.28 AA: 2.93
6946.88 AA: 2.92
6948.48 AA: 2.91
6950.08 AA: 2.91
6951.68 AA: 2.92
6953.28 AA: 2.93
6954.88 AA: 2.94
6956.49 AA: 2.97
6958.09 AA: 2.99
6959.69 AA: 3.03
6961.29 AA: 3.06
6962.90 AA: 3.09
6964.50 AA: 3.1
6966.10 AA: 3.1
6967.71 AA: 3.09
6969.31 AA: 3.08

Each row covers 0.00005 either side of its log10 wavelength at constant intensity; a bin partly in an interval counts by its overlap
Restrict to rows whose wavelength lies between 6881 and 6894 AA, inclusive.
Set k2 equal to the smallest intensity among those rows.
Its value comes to 3.03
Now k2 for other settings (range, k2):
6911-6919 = 3.11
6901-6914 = 3.16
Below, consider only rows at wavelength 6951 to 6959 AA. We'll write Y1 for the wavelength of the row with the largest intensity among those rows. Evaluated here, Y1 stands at 6958.09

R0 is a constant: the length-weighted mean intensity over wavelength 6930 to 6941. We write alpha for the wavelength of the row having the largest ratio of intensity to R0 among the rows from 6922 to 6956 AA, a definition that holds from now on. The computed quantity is 6934.10 AA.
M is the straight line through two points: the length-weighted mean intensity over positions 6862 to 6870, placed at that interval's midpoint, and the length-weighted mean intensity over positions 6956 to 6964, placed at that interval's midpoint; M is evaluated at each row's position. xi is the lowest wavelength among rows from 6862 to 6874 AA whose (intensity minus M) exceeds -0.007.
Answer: 6865.78 AA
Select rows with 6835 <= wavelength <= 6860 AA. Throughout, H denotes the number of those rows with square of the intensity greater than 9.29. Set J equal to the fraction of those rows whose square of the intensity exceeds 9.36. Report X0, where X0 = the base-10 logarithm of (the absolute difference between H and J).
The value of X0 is 0.9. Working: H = 9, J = 0.6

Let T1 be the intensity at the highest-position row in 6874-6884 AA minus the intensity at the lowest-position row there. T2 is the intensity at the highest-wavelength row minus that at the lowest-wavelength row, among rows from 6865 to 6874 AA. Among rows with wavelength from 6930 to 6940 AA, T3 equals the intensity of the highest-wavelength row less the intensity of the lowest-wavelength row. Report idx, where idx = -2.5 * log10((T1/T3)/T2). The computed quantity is -4.8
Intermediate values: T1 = -0.04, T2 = 0.05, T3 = -0.010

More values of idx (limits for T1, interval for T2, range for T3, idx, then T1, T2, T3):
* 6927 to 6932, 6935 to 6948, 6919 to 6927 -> -1.5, 0.04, -0.15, -0.070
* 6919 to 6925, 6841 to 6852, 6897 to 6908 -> -2.2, -0.06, -0.16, 0.050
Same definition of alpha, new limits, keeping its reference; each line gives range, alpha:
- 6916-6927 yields 6916.56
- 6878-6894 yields 6892.71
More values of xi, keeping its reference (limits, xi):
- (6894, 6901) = 6894.30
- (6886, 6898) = 6886.36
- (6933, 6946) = 6934.10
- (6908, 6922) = 6908.60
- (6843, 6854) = 6843.68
